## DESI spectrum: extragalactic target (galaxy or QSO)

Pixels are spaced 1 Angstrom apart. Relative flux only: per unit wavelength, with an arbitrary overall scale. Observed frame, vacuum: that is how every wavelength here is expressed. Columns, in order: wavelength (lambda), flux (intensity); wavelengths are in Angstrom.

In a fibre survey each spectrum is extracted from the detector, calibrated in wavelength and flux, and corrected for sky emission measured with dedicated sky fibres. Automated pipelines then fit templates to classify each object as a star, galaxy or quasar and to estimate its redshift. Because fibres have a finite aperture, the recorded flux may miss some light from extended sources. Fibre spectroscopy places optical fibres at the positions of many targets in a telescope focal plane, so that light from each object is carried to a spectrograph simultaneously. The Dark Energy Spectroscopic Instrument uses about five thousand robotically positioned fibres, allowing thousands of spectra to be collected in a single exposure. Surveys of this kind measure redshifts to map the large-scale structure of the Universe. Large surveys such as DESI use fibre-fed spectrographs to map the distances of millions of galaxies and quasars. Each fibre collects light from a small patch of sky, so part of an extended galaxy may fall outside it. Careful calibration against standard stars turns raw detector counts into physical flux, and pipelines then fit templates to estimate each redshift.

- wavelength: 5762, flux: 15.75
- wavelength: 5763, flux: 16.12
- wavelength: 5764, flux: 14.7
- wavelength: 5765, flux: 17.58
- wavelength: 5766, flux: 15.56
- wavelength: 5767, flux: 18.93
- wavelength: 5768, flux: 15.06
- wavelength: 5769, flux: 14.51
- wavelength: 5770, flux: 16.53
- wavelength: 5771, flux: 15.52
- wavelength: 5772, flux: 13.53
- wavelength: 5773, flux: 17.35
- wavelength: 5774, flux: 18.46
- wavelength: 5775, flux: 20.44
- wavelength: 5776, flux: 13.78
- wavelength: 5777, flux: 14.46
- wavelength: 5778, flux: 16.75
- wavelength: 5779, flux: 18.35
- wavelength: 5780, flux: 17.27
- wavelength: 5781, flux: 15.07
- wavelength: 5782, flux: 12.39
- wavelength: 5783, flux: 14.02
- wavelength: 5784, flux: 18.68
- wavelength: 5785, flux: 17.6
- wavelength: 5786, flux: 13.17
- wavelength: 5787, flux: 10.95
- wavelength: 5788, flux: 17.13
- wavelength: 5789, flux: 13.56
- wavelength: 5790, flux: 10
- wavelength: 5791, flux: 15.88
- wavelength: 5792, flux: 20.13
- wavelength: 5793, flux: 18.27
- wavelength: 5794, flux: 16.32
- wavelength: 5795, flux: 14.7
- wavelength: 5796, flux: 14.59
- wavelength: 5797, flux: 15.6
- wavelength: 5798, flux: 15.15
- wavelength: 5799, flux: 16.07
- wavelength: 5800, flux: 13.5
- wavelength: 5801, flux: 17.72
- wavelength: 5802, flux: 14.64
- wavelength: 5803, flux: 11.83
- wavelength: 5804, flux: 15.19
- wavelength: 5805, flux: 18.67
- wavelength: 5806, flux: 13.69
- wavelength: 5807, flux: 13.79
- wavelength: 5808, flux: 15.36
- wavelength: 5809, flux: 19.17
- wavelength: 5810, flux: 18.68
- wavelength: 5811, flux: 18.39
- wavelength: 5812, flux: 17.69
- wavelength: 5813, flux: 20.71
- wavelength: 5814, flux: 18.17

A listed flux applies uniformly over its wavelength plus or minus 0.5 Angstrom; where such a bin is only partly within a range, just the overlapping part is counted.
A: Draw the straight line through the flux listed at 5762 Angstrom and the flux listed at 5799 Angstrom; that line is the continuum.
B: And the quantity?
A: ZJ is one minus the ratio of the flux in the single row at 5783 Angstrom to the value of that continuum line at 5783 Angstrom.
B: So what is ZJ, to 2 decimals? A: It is 0.12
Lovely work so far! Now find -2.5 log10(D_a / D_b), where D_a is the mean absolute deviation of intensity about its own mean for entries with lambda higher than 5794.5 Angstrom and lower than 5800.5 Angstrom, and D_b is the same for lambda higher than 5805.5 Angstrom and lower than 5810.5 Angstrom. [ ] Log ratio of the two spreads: 1.3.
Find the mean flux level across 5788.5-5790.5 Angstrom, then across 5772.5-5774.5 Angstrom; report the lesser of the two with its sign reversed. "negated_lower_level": -11.8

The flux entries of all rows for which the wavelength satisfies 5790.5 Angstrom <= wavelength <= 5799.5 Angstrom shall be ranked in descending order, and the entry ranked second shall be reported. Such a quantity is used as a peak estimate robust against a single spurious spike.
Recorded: 18.27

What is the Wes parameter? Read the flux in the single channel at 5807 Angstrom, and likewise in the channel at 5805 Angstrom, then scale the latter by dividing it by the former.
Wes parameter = 1.4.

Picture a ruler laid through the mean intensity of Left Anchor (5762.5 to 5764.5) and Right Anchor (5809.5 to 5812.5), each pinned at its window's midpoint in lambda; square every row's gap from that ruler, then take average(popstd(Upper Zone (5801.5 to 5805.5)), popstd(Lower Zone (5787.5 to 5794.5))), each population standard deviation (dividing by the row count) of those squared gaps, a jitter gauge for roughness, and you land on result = 14.8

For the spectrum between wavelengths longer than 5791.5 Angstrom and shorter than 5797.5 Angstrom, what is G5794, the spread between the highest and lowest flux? 5.5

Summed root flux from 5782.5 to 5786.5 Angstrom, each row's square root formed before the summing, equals 16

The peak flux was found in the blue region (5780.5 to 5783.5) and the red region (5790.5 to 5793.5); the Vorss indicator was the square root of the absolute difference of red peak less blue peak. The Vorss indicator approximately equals 2.25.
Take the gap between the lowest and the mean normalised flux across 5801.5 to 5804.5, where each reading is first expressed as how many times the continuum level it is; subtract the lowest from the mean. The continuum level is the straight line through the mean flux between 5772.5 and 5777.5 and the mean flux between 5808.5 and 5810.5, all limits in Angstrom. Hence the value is 0.11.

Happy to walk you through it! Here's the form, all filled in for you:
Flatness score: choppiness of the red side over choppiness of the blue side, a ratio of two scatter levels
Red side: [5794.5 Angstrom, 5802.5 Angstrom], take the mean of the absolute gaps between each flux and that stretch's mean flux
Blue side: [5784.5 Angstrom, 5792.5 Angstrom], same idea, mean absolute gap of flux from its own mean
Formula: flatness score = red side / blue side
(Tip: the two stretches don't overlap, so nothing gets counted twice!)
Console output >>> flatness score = 0.3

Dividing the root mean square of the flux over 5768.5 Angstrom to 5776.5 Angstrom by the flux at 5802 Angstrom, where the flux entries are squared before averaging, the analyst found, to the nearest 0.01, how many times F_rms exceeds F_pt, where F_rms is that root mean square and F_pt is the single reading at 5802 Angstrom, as 1.12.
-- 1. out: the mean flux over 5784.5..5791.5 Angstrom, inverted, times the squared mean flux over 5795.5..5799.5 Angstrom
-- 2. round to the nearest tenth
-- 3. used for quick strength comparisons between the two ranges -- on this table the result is 16.8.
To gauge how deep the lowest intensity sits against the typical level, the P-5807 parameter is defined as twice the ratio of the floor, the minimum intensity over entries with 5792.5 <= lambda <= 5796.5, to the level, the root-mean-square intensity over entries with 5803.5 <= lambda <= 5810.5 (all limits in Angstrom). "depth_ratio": 1.77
